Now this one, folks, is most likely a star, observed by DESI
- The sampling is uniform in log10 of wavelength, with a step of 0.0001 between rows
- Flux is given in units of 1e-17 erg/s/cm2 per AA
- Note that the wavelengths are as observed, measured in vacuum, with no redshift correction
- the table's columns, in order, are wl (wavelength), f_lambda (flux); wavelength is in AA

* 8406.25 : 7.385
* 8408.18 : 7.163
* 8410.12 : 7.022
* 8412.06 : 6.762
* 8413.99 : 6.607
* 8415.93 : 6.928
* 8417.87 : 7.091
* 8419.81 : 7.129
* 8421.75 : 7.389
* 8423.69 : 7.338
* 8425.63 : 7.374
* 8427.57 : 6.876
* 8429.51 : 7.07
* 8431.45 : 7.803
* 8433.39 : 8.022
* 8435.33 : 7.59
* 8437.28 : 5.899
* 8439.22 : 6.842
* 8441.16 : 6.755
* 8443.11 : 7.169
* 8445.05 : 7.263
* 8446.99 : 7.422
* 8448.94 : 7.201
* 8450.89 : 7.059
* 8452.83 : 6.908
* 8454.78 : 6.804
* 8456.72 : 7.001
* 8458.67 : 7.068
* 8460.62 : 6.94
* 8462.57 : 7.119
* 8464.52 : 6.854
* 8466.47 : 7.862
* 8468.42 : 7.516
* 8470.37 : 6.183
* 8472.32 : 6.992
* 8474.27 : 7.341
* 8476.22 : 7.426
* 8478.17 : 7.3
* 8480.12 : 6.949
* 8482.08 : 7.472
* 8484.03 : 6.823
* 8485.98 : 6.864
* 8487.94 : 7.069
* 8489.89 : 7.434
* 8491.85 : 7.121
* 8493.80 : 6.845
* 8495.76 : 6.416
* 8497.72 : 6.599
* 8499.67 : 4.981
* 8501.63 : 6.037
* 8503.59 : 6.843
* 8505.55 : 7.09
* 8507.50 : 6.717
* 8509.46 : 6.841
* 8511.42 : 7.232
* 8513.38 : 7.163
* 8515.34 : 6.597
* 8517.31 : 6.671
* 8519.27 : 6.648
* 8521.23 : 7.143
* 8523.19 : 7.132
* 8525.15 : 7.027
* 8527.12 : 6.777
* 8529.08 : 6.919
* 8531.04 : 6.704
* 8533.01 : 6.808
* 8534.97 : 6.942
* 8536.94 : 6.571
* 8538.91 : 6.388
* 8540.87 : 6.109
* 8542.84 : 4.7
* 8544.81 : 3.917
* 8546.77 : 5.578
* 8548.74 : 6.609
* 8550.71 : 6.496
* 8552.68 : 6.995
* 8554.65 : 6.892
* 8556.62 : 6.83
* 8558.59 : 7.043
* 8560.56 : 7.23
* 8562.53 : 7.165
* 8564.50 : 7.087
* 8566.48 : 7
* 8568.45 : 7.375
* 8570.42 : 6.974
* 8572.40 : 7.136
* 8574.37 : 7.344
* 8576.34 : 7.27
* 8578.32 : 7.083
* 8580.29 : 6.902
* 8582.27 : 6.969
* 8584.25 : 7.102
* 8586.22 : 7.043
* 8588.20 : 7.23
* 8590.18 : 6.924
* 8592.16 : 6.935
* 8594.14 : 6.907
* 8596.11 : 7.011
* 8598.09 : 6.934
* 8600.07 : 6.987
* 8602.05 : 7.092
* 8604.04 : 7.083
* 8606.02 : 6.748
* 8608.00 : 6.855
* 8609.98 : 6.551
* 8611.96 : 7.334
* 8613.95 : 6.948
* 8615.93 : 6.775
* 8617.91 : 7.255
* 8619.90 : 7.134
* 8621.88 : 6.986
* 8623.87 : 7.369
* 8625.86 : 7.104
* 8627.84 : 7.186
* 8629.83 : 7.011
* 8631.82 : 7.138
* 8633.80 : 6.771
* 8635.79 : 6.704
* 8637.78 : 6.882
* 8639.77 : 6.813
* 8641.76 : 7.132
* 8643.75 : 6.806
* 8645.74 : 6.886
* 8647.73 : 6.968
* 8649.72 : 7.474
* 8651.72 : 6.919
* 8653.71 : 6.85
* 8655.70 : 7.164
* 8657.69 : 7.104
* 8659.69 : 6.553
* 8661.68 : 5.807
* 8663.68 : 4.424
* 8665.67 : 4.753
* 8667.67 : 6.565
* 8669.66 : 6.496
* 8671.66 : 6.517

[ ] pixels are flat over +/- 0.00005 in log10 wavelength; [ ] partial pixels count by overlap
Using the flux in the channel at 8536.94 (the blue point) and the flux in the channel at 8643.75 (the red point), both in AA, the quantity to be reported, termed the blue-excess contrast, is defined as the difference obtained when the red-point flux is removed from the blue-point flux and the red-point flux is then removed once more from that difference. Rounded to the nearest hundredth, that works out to -7.04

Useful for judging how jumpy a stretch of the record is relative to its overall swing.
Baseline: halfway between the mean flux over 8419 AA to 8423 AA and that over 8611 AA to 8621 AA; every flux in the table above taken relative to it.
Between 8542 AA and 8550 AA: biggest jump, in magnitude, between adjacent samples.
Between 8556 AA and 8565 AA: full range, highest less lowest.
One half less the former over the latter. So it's -3.7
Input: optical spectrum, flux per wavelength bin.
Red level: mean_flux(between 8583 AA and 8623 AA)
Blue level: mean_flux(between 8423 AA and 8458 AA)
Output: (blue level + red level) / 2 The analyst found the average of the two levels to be 7.06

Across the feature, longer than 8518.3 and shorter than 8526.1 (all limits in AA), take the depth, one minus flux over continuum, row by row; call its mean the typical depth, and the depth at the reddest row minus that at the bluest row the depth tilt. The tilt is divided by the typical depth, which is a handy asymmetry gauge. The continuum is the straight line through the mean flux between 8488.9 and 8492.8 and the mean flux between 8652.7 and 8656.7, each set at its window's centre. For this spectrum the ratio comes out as -1.6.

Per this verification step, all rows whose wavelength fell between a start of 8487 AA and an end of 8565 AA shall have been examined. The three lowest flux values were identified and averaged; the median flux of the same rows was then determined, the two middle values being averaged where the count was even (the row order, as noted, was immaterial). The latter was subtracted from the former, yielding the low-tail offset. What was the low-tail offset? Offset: -2.3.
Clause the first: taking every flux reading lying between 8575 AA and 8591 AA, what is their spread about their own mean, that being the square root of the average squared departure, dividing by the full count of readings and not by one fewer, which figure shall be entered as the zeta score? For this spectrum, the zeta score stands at 0.13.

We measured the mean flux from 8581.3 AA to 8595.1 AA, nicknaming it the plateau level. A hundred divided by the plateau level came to 14.3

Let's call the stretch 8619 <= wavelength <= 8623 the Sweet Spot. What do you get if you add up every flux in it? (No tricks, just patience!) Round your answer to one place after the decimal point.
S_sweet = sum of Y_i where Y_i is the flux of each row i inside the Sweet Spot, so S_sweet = 14.1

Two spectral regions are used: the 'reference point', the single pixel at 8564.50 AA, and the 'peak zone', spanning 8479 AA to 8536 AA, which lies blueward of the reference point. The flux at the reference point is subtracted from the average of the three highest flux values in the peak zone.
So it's 0.29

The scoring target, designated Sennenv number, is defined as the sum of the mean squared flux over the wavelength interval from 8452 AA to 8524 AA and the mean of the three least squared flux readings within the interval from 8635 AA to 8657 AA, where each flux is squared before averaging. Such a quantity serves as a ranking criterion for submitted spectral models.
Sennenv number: 94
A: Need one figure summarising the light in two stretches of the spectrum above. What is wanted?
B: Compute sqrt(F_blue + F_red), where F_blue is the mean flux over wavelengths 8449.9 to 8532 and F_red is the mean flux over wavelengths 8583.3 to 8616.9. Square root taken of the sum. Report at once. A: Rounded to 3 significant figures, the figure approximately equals 3.73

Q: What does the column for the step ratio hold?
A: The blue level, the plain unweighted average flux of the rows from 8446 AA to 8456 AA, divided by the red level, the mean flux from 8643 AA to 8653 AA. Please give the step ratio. 1.01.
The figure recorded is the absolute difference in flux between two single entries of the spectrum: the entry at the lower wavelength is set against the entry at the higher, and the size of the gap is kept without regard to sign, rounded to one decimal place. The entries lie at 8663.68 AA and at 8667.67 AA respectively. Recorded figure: 2.1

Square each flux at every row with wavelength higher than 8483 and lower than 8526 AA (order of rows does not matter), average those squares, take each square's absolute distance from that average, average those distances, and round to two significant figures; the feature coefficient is 4.3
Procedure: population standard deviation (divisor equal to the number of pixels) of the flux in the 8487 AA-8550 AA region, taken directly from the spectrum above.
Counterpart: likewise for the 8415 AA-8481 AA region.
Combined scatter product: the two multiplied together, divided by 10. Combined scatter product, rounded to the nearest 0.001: 0.031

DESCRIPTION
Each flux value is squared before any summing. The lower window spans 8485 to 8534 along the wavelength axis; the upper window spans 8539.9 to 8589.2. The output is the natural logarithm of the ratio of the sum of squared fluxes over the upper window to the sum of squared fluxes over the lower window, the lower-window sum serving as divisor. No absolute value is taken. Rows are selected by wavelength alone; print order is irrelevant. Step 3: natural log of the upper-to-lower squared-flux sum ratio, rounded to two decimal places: -0.01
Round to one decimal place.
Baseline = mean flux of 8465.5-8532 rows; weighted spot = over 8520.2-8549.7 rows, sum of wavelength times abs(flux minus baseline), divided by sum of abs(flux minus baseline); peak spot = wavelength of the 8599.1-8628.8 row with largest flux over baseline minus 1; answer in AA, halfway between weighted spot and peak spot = 8582.8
